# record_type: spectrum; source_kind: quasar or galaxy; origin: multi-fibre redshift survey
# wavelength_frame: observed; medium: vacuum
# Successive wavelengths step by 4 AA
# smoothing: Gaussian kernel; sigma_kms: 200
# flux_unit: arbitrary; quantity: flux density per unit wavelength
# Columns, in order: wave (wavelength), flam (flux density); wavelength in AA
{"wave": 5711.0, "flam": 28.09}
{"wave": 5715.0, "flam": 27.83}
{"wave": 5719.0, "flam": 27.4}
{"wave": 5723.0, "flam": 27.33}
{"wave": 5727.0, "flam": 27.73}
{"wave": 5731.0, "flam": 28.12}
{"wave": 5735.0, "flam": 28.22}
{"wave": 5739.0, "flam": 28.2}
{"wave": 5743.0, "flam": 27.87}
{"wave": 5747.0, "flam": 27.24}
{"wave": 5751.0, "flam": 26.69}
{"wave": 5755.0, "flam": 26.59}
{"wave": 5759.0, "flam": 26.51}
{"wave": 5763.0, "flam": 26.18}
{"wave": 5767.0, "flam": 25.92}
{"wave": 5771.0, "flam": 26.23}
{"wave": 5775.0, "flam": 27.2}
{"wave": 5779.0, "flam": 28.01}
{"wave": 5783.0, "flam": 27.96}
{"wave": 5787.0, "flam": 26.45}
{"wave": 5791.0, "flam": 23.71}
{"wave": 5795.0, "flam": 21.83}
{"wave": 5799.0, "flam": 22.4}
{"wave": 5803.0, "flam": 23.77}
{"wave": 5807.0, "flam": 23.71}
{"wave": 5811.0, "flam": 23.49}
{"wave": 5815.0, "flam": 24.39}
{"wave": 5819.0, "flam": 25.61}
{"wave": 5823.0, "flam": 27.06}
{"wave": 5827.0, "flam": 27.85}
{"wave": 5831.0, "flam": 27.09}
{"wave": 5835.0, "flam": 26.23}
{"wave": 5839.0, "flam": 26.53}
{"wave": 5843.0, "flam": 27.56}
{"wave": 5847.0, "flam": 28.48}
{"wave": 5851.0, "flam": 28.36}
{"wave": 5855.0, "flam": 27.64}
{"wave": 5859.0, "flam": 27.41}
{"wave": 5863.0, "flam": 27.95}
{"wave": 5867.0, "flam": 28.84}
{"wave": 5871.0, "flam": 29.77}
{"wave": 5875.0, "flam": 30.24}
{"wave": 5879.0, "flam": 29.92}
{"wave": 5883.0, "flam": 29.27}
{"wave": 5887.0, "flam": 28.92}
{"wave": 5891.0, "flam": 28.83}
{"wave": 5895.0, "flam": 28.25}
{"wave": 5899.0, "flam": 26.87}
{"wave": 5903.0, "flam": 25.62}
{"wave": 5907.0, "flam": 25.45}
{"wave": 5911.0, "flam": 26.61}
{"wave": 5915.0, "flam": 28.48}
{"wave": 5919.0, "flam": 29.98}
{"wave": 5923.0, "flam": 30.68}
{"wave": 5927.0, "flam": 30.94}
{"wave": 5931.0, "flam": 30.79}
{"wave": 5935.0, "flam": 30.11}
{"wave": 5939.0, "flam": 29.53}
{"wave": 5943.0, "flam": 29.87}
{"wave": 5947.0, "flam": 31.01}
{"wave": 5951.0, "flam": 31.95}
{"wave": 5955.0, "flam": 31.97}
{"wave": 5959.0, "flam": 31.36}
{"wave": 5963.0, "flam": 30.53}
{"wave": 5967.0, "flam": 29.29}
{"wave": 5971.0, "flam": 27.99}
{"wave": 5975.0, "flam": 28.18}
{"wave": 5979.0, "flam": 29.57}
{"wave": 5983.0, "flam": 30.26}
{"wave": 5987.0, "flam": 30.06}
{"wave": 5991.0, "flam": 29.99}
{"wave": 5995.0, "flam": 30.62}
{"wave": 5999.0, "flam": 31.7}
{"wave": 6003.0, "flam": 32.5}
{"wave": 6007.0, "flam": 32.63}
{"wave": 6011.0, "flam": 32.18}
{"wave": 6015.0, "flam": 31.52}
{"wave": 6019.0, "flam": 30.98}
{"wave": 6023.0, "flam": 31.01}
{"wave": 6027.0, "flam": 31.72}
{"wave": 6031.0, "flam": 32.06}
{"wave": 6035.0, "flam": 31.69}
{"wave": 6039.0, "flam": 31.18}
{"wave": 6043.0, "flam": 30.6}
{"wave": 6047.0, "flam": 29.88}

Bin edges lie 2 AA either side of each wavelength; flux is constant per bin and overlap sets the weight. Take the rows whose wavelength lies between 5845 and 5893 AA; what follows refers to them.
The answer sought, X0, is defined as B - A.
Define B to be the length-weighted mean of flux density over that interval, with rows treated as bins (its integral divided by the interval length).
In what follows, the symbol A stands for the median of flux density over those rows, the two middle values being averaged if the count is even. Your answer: -0.03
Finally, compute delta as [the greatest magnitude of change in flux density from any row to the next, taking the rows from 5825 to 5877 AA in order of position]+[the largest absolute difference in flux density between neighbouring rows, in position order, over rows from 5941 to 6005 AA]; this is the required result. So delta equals 2.4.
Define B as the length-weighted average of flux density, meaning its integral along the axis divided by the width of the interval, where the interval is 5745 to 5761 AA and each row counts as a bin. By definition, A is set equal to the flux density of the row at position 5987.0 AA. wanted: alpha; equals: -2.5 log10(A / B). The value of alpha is -0.13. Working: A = 30.06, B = 26.8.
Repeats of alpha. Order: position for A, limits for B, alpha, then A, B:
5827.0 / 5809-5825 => -0.11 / 27.85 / 25.1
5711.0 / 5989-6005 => 0.11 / 28.09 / 31.2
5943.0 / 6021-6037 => 0.06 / 29.87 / 31.6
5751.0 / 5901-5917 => -0.01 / 26.69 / 26.5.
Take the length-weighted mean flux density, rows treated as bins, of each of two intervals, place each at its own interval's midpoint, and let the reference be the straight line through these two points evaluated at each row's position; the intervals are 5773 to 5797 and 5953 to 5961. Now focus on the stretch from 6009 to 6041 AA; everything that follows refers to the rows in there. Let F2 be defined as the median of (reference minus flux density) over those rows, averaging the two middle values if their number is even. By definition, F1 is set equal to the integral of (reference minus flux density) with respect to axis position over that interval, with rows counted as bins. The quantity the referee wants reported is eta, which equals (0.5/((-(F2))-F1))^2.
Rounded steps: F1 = 77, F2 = 2.5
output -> 0.0000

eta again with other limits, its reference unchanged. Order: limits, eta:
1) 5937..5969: 0.0003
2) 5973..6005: 0.0000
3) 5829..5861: 0.0010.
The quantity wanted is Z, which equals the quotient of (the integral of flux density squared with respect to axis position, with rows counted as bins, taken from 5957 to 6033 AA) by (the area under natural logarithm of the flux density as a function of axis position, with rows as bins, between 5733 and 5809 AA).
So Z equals 291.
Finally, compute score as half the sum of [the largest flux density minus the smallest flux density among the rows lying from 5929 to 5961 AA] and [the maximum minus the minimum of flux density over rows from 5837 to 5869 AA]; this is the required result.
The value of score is 2.4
